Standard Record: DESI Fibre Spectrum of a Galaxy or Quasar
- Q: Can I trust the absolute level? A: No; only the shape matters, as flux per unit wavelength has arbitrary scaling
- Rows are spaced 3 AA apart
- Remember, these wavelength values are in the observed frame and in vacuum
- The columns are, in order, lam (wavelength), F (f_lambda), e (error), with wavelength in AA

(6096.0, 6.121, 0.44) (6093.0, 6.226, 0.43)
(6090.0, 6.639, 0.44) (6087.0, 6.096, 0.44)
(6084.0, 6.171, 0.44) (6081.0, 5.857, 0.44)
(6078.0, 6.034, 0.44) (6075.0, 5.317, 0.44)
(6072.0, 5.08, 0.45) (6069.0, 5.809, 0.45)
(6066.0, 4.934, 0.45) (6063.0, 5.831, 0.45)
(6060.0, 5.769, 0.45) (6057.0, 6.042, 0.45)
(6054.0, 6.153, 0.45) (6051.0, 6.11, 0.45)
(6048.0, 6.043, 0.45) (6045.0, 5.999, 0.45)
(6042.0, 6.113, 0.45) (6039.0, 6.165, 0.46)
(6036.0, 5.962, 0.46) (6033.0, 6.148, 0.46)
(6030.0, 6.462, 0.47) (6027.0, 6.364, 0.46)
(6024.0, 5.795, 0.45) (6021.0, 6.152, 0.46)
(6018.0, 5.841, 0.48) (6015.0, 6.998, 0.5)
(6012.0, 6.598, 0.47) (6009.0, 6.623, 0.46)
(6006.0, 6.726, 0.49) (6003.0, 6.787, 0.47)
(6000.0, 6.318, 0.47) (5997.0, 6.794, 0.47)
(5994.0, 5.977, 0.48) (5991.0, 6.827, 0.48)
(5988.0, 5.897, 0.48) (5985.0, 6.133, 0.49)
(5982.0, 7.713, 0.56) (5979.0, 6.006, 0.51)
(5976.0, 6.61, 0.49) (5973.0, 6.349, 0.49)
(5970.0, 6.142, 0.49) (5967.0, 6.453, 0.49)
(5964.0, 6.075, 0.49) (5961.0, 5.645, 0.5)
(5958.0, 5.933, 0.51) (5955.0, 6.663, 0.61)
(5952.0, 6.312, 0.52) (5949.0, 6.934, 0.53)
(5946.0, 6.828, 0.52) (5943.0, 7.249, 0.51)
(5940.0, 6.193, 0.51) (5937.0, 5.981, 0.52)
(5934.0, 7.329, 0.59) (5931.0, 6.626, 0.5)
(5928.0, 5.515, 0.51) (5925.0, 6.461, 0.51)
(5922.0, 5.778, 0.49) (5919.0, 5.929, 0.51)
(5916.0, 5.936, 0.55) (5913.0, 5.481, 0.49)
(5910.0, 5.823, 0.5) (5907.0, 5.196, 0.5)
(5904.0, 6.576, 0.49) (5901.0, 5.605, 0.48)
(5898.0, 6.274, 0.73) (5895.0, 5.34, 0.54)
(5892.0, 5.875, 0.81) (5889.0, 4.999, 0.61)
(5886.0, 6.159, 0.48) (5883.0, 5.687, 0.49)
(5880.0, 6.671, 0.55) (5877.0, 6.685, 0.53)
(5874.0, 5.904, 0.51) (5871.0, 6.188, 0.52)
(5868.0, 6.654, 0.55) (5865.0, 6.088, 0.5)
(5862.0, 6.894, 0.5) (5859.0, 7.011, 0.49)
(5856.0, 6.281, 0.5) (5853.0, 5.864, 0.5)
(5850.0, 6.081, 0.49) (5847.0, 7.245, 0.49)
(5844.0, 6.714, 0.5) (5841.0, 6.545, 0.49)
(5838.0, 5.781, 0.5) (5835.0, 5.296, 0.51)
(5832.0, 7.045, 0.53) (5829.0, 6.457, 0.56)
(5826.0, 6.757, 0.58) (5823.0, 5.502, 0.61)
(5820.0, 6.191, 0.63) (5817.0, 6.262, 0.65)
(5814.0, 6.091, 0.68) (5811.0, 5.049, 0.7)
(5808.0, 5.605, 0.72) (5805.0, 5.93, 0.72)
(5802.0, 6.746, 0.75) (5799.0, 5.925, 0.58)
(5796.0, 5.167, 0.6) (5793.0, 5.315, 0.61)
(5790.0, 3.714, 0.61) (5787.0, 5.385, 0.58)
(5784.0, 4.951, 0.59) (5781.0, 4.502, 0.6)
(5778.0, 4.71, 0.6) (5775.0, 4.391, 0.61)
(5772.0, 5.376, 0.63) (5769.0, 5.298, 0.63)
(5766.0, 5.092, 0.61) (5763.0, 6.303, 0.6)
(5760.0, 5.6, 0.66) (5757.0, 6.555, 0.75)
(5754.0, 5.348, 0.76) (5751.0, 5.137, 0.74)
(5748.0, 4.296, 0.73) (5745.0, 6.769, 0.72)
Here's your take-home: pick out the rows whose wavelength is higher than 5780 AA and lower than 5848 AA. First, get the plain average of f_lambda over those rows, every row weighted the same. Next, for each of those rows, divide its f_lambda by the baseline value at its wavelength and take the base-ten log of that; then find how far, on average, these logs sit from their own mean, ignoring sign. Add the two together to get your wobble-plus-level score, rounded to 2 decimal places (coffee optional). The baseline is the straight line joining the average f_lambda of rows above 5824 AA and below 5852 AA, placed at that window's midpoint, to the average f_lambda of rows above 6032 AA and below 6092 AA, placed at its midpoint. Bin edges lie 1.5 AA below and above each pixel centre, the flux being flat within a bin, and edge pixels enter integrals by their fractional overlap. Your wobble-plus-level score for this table 5.89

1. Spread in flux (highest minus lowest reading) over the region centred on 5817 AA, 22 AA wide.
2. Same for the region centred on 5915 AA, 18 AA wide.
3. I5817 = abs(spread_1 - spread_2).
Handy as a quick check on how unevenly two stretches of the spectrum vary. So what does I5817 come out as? 1.0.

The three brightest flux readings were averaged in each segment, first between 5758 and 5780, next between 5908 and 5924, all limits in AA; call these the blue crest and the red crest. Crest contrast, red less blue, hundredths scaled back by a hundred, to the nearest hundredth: 0.14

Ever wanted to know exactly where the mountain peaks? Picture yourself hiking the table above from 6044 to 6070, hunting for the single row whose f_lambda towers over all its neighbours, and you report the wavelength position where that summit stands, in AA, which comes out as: 6054.0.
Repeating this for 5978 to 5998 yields 5982.0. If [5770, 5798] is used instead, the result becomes 5787.0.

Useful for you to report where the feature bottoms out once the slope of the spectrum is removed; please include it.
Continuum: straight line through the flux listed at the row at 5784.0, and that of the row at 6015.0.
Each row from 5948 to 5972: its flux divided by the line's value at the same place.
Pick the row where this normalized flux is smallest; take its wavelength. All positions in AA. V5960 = 5961.0 AA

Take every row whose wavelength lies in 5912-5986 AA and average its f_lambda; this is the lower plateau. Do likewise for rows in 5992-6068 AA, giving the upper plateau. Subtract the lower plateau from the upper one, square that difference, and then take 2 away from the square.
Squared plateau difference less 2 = -1.98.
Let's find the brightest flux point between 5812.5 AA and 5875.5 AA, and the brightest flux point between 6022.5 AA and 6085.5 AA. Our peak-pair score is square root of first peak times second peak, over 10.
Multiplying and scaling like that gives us 0.684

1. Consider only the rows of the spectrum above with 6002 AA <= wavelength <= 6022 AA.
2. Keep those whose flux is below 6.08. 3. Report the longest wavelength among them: 6018.0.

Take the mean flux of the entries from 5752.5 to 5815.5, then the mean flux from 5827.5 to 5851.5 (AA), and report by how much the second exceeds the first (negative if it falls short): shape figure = 1.0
